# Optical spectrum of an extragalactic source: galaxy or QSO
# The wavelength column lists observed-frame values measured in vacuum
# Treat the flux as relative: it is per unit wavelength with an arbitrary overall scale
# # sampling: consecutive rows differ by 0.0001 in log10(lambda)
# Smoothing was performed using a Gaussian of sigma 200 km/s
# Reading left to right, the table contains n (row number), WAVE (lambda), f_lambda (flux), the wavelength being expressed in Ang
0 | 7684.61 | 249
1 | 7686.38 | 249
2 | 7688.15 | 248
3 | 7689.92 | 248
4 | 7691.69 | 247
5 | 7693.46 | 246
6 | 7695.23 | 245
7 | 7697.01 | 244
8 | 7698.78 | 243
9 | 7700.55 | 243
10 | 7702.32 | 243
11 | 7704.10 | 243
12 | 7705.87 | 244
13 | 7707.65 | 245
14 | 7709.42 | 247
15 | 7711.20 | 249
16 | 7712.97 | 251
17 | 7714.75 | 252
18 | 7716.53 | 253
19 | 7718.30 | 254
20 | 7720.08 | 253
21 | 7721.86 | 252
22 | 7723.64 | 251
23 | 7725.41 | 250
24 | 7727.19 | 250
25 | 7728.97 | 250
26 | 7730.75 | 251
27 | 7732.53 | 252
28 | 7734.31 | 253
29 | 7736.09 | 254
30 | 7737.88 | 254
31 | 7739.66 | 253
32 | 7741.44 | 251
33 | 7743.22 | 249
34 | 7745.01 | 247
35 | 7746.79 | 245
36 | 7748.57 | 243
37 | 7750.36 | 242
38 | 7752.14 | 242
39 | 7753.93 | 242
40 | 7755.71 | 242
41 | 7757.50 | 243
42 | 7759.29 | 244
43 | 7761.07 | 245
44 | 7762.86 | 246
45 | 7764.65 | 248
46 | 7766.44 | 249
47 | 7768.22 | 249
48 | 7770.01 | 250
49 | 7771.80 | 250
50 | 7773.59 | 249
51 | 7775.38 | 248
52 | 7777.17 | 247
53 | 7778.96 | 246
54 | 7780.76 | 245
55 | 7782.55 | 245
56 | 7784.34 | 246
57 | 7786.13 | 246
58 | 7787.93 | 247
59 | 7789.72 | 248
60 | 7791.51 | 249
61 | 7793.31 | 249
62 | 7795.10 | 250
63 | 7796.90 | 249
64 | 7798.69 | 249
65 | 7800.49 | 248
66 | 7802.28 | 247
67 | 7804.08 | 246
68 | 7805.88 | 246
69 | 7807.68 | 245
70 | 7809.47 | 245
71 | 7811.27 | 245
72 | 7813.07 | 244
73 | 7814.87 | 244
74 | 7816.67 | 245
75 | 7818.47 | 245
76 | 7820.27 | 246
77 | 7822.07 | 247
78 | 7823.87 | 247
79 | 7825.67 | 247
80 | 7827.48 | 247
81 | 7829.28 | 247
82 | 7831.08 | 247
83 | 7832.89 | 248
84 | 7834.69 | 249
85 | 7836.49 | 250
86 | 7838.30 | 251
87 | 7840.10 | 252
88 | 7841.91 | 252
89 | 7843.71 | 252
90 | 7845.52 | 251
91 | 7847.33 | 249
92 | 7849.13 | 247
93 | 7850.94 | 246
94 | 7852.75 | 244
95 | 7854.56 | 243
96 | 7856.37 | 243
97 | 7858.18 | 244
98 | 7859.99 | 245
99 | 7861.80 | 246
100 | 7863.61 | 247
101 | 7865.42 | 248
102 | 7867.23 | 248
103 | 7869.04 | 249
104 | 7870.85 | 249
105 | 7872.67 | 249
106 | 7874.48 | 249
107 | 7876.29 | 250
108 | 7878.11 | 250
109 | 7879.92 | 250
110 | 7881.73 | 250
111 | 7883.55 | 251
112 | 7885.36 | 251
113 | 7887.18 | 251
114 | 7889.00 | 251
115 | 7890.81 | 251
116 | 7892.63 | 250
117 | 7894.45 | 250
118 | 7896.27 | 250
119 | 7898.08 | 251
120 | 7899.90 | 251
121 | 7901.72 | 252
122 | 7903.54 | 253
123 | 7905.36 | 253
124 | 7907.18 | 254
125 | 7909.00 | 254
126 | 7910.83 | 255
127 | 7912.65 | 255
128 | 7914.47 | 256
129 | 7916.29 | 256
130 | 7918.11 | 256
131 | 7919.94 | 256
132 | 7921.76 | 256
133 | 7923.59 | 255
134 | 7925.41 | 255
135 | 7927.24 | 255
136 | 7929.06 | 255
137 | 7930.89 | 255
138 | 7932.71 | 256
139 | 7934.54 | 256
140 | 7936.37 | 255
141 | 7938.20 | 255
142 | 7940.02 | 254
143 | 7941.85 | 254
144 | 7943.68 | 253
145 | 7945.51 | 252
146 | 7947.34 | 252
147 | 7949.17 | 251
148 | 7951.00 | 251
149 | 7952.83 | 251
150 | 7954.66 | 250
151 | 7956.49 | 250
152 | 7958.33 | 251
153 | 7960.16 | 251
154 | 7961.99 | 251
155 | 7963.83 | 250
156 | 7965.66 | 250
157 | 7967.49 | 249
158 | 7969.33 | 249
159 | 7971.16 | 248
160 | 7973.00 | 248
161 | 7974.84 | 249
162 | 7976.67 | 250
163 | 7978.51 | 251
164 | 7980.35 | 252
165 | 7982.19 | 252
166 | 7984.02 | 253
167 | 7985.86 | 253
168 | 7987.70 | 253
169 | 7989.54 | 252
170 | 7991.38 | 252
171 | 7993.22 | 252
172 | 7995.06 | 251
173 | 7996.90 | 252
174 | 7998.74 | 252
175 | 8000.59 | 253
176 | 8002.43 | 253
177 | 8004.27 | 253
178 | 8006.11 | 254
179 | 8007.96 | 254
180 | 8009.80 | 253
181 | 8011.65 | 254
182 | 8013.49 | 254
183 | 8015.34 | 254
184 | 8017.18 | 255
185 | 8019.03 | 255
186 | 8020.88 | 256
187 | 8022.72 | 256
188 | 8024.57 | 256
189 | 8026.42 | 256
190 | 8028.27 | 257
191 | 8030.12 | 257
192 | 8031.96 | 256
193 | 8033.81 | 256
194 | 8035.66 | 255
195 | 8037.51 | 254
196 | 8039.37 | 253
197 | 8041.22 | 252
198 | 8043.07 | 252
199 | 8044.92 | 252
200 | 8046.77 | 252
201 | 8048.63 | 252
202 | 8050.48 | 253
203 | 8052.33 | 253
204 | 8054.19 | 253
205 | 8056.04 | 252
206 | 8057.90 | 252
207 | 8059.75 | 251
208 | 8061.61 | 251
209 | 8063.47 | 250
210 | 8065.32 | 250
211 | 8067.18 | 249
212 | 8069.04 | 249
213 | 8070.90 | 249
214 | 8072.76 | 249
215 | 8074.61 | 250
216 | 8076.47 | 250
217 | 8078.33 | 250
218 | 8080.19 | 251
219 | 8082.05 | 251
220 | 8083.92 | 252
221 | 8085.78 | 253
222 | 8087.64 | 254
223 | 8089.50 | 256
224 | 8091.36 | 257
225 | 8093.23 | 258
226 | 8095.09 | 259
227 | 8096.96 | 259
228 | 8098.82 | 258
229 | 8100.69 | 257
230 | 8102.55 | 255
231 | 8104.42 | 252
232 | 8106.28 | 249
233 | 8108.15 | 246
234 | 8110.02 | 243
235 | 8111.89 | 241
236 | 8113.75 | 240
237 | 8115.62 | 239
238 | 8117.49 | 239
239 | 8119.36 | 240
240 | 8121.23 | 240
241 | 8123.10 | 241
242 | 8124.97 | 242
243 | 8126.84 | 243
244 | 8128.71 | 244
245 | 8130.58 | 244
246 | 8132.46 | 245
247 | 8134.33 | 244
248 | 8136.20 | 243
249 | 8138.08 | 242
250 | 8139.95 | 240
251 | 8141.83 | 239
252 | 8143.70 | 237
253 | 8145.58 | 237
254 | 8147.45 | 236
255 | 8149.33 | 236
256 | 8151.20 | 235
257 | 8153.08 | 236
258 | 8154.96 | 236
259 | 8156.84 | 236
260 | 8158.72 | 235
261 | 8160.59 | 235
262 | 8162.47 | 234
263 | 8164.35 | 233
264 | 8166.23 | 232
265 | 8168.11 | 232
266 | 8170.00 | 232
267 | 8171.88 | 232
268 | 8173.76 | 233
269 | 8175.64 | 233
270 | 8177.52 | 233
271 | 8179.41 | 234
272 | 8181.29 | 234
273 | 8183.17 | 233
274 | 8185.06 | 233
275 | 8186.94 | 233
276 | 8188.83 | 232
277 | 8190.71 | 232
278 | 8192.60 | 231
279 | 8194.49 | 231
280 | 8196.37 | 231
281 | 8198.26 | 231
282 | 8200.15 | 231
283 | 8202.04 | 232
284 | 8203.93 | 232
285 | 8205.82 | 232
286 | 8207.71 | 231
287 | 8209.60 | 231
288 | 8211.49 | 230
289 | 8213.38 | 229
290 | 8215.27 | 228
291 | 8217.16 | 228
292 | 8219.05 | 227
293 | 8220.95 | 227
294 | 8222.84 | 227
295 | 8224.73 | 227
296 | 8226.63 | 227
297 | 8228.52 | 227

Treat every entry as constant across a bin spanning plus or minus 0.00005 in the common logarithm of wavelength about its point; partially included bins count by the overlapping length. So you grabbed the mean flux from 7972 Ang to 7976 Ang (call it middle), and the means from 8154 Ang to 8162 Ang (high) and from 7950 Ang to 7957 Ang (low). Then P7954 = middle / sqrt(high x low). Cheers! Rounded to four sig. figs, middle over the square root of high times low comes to 1.023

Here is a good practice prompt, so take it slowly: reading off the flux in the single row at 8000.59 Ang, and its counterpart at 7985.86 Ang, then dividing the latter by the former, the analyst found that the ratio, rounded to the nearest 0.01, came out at 1.00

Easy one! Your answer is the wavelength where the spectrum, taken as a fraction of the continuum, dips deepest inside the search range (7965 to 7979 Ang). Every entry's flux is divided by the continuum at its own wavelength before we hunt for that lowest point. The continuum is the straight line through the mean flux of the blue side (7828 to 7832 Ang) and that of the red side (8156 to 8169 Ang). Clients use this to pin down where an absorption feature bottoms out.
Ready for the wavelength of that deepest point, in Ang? 7971.16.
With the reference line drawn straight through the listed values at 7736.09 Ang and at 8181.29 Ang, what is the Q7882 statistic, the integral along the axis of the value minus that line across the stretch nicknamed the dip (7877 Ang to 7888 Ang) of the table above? 34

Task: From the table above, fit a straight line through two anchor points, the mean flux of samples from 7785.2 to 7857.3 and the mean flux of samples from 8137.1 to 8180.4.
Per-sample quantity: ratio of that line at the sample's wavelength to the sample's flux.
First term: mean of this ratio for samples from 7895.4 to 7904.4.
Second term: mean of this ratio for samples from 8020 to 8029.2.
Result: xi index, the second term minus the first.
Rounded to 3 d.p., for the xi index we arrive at -0.036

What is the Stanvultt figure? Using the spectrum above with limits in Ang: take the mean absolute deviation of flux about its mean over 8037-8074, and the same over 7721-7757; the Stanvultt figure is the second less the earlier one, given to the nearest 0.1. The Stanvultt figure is 2.4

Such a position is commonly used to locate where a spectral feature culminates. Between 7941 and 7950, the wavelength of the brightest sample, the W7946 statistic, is 7941.85 Ang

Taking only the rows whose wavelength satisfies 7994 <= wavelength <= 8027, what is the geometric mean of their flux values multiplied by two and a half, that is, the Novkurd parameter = 635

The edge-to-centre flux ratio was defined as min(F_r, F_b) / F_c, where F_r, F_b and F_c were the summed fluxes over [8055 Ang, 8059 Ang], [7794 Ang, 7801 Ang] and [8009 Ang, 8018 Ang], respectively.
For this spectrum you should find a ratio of 0.4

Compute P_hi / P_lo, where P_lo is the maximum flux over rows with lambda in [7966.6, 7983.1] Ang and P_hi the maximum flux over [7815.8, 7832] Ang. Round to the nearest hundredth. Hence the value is 0.98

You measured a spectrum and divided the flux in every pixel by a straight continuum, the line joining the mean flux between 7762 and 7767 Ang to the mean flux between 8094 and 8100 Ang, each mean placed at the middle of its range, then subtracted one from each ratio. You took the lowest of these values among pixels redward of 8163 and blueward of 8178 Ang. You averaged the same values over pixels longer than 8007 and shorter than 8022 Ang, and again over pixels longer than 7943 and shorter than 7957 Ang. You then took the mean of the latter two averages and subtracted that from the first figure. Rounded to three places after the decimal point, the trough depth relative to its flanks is -0.104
